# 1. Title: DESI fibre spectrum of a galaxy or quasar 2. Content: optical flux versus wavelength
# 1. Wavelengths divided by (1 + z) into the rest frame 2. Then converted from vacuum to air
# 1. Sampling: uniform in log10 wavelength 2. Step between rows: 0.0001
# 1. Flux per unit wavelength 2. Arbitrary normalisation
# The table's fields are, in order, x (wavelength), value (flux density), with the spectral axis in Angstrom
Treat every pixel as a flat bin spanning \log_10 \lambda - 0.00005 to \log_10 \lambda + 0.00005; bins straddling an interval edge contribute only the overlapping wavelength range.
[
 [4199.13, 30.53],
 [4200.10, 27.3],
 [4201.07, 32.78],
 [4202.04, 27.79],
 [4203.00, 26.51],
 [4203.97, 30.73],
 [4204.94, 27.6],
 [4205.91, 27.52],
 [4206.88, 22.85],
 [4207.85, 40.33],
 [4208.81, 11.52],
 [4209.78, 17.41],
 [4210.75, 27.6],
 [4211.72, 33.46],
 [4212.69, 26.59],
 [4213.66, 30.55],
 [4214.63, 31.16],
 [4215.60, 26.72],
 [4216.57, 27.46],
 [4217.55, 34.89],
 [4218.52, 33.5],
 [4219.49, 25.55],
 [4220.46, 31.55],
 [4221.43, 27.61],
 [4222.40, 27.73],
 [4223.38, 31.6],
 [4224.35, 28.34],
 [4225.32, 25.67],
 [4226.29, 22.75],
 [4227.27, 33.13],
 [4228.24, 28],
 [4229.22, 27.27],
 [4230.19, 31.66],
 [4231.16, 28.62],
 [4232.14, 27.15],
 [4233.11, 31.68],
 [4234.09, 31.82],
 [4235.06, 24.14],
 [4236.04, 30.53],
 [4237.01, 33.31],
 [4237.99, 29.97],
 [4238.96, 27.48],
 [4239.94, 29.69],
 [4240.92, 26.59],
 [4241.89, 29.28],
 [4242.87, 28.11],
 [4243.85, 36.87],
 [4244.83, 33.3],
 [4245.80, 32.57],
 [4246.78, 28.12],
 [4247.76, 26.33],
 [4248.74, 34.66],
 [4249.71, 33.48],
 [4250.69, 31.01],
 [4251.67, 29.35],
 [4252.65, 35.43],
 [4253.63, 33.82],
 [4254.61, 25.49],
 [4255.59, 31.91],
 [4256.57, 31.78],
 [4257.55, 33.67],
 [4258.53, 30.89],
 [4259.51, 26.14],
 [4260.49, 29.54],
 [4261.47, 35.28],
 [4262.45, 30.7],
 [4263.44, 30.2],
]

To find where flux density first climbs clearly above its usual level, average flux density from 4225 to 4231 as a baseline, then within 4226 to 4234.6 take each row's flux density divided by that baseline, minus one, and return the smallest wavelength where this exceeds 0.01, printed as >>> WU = 4227.27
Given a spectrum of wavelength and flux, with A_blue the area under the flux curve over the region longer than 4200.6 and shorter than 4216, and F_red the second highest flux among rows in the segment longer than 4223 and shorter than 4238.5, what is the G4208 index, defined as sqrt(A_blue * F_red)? 119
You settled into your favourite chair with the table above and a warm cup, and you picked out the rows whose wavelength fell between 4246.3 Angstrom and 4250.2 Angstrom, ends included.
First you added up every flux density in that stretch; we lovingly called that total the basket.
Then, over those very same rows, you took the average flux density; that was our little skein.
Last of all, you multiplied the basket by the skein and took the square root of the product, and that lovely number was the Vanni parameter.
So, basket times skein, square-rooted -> 61.3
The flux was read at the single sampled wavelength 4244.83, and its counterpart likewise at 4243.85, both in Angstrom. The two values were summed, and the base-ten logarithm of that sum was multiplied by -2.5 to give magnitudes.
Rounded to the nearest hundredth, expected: -4.62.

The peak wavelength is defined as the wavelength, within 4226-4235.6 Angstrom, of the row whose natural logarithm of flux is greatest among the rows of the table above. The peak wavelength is 4227.27 Angstrom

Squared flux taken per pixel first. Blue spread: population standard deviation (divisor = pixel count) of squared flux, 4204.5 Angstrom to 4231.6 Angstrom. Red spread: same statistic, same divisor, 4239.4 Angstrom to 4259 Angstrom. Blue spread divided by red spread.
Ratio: 1.5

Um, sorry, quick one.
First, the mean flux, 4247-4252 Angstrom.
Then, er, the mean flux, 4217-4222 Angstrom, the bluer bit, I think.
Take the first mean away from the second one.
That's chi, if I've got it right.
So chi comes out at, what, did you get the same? -0.3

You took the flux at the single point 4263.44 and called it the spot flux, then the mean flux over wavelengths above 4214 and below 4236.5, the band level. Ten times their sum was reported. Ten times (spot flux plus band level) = 593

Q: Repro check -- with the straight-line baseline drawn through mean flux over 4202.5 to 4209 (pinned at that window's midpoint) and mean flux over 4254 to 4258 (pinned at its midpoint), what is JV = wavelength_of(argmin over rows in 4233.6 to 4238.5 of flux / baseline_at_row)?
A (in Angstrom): 4235.06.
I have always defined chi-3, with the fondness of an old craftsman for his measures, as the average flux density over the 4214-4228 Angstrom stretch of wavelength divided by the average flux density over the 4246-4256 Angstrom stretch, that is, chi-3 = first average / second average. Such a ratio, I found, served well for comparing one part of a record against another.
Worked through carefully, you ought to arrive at 0.94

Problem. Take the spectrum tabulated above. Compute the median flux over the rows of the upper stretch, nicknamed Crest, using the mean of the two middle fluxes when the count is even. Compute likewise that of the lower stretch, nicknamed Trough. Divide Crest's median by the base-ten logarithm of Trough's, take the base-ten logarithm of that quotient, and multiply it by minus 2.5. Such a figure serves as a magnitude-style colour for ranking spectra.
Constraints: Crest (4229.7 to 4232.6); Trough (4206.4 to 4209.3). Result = -3.309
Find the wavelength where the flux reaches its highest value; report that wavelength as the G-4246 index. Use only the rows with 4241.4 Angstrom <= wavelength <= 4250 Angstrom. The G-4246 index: 4243.85 Angstrom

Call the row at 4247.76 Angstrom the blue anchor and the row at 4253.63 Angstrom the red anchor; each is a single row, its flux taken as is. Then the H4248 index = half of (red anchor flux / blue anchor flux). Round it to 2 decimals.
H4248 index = 0.64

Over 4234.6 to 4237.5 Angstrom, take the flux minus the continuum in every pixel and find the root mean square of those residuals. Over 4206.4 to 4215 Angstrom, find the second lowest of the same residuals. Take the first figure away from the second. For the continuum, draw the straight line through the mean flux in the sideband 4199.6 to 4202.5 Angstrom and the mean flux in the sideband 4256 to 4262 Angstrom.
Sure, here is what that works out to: -16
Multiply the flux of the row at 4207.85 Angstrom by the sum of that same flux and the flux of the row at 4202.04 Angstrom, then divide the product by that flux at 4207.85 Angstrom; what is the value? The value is 68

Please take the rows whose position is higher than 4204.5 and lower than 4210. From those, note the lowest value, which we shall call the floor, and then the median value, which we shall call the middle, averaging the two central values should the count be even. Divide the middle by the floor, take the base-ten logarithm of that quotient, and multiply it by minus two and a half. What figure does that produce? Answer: -0.85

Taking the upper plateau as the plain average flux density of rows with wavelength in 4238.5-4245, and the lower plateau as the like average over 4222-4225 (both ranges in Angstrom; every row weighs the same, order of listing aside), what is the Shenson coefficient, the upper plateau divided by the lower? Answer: 1.03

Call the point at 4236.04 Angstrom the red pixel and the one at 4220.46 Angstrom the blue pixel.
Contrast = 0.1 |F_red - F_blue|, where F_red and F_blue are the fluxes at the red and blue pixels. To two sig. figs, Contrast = 0.10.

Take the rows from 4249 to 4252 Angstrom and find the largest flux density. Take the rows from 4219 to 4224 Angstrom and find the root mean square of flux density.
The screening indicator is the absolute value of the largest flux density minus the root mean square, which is 4.6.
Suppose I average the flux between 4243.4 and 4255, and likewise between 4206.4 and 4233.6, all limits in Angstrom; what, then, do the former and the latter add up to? 60.0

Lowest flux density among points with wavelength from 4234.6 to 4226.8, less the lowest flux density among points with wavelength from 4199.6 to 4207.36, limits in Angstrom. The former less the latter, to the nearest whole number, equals 4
